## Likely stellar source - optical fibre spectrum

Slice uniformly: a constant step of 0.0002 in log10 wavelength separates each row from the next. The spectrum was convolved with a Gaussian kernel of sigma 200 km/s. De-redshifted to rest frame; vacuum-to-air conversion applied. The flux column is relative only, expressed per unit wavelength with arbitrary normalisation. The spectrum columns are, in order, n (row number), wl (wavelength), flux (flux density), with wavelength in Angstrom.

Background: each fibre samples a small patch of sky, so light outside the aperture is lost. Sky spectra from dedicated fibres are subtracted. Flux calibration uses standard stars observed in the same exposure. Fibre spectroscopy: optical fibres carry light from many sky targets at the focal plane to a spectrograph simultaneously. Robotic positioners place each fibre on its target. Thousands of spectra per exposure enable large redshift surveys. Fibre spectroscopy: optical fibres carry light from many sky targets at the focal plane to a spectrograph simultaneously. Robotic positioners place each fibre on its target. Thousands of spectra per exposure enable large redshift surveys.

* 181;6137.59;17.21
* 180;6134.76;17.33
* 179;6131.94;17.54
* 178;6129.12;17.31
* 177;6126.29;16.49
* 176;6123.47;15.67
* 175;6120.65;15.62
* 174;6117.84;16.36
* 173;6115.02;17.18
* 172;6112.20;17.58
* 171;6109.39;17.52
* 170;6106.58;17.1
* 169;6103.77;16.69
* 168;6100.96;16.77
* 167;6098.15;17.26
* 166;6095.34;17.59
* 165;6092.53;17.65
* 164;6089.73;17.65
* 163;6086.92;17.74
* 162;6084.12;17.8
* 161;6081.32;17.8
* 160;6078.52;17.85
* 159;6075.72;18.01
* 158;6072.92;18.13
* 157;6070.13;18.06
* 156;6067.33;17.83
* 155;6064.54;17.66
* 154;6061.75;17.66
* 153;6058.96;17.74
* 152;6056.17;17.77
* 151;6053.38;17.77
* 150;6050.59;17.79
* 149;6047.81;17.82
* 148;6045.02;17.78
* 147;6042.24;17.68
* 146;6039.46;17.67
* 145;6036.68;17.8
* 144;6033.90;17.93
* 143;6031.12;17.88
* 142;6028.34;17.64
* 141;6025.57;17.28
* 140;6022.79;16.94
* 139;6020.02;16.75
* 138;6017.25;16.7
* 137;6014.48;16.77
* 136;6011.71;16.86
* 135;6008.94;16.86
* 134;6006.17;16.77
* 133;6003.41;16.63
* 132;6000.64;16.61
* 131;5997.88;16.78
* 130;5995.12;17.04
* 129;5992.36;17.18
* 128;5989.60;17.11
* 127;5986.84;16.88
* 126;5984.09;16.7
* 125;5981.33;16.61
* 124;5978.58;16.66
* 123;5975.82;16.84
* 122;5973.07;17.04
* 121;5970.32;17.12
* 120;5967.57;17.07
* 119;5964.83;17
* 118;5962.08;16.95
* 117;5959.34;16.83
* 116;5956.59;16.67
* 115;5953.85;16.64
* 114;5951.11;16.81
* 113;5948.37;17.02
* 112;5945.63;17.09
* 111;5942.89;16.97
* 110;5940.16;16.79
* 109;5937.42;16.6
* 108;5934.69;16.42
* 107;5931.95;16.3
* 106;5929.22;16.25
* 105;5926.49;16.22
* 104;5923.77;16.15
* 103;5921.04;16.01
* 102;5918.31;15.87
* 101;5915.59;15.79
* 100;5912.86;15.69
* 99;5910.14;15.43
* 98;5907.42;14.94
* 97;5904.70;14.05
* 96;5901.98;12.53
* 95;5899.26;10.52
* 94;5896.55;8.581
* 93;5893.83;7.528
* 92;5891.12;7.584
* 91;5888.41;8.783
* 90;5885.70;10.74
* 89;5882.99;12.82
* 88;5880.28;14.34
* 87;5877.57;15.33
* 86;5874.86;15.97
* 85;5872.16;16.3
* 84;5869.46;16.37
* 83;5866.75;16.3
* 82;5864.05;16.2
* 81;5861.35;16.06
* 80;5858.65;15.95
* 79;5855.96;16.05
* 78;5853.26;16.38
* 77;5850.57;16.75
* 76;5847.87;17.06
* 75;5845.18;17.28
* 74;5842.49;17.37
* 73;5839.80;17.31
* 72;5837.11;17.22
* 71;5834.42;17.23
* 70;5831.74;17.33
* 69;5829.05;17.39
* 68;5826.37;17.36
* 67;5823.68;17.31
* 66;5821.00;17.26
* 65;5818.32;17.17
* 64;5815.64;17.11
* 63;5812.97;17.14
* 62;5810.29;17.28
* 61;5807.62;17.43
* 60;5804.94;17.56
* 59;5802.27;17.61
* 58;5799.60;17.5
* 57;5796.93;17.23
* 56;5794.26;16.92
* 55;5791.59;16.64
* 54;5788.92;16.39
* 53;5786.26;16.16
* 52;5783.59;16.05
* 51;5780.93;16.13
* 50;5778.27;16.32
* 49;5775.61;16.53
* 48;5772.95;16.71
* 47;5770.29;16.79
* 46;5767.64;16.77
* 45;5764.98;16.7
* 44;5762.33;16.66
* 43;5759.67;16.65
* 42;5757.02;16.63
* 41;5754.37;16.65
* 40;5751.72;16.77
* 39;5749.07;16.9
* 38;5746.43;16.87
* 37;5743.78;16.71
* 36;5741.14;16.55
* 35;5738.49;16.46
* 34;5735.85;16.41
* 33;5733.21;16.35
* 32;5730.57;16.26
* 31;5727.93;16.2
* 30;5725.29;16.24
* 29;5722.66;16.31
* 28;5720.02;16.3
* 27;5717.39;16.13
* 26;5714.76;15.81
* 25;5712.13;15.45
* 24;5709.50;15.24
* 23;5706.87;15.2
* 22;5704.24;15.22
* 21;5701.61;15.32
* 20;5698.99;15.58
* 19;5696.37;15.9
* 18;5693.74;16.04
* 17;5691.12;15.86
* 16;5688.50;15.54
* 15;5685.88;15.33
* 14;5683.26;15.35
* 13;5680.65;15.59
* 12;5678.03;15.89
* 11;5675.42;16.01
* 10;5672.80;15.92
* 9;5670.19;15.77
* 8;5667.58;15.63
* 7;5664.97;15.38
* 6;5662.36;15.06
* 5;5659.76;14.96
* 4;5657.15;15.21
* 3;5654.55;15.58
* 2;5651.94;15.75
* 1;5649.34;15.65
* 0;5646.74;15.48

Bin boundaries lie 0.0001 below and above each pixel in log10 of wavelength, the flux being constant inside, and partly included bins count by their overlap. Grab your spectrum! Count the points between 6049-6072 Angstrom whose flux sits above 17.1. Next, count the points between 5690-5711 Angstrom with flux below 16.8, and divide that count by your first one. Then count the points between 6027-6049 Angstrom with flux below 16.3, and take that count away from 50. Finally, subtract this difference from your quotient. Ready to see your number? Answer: -49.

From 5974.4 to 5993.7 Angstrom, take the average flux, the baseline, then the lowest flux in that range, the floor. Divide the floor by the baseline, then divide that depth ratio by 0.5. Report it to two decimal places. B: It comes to 1.97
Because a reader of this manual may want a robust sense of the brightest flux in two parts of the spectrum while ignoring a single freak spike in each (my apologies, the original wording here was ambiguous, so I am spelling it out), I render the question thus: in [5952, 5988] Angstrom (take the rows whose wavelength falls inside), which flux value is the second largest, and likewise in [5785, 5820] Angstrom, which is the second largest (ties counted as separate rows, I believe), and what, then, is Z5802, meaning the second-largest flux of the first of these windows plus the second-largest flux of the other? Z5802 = 34.63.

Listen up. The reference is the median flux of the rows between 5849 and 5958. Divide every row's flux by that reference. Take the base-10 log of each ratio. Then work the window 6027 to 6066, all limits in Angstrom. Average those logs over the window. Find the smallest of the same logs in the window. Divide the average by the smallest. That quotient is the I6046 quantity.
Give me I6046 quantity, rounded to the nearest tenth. 1.1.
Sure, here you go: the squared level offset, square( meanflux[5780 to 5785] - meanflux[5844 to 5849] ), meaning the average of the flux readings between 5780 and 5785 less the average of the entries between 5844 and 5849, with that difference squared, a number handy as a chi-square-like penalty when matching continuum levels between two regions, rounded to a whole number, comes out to 1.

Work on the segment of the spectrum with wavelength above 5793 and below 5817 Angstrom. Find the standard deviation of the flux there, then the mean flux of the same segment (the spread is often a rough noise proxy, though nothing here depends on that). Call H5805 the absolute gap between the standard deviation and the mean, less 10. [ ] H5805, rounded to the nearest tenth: 7.1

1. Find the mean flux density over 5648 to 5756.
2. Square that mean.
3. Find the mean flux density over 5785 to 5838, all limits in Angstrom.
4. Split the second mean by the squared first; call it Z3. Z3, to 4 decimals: 0.0680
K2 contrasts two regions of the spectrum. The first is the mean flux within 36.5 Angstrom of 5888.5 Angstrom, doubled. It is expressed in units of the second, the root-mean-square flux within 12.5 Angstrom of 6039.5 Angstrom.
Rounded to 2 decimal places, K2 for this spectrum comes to 1.58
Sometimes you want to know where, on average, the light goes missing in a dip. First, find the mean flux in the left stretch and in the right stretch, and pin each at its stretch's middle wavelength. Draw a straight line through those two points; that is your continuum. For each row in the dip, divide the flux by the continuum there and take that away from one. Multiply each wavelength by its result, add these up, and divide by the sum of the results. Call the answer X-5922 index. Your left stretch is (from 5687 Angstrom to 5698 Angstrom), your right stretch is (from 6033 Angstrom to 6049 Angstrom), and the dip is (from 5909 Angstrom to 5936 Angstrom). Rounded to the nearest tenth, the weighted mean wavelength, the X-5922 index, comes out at 5920.6 Angstrom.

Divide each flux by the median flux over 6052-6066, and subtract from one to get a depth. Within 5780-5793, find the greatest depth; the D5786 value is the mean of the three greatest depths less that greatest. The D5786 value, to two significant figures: -0.0036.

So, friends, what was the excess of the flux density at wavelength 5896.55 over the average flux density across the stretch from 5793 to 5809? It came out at -8.8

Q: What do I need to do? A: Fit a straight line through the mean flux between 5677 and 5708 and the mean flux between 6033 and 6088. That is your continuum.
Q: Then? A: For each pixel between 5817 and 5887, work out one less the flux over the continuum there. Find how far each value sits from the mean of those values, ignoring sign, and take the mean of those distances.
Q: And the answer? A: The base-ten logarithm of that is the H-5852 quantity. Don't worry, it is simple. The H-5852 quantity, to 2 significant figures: -1.2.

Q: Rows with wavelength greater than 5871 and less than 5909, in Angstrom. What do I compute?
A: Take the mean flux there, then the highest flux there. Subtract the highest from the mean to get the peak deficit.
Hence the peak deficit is -4.16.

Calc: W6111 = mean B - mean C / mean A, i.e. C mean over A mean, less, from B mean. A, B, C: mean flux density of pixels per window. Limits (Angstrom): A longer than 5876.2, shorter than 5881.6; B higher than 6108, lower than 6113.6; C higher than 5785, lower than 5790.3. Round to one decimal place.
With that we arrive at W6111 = 16.5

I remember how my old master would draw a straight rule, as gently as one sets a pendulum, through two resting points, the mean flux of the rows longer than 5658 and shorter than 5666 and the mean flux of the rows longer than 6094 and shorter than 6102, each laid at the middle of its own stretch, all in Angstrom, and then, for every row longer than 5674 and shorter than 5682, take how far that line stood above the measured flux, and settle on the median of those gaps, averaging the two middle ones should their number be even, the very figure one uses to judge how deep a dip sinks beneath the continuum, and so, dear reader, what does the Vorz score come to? -0.68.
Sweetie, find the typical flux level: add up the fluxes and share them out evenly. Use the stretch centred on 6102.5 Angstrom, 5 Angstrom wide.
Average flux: 16.7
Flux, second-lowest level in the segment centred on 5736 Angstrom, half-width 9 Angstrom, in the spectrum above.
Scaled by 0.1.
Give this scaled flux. 1.63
